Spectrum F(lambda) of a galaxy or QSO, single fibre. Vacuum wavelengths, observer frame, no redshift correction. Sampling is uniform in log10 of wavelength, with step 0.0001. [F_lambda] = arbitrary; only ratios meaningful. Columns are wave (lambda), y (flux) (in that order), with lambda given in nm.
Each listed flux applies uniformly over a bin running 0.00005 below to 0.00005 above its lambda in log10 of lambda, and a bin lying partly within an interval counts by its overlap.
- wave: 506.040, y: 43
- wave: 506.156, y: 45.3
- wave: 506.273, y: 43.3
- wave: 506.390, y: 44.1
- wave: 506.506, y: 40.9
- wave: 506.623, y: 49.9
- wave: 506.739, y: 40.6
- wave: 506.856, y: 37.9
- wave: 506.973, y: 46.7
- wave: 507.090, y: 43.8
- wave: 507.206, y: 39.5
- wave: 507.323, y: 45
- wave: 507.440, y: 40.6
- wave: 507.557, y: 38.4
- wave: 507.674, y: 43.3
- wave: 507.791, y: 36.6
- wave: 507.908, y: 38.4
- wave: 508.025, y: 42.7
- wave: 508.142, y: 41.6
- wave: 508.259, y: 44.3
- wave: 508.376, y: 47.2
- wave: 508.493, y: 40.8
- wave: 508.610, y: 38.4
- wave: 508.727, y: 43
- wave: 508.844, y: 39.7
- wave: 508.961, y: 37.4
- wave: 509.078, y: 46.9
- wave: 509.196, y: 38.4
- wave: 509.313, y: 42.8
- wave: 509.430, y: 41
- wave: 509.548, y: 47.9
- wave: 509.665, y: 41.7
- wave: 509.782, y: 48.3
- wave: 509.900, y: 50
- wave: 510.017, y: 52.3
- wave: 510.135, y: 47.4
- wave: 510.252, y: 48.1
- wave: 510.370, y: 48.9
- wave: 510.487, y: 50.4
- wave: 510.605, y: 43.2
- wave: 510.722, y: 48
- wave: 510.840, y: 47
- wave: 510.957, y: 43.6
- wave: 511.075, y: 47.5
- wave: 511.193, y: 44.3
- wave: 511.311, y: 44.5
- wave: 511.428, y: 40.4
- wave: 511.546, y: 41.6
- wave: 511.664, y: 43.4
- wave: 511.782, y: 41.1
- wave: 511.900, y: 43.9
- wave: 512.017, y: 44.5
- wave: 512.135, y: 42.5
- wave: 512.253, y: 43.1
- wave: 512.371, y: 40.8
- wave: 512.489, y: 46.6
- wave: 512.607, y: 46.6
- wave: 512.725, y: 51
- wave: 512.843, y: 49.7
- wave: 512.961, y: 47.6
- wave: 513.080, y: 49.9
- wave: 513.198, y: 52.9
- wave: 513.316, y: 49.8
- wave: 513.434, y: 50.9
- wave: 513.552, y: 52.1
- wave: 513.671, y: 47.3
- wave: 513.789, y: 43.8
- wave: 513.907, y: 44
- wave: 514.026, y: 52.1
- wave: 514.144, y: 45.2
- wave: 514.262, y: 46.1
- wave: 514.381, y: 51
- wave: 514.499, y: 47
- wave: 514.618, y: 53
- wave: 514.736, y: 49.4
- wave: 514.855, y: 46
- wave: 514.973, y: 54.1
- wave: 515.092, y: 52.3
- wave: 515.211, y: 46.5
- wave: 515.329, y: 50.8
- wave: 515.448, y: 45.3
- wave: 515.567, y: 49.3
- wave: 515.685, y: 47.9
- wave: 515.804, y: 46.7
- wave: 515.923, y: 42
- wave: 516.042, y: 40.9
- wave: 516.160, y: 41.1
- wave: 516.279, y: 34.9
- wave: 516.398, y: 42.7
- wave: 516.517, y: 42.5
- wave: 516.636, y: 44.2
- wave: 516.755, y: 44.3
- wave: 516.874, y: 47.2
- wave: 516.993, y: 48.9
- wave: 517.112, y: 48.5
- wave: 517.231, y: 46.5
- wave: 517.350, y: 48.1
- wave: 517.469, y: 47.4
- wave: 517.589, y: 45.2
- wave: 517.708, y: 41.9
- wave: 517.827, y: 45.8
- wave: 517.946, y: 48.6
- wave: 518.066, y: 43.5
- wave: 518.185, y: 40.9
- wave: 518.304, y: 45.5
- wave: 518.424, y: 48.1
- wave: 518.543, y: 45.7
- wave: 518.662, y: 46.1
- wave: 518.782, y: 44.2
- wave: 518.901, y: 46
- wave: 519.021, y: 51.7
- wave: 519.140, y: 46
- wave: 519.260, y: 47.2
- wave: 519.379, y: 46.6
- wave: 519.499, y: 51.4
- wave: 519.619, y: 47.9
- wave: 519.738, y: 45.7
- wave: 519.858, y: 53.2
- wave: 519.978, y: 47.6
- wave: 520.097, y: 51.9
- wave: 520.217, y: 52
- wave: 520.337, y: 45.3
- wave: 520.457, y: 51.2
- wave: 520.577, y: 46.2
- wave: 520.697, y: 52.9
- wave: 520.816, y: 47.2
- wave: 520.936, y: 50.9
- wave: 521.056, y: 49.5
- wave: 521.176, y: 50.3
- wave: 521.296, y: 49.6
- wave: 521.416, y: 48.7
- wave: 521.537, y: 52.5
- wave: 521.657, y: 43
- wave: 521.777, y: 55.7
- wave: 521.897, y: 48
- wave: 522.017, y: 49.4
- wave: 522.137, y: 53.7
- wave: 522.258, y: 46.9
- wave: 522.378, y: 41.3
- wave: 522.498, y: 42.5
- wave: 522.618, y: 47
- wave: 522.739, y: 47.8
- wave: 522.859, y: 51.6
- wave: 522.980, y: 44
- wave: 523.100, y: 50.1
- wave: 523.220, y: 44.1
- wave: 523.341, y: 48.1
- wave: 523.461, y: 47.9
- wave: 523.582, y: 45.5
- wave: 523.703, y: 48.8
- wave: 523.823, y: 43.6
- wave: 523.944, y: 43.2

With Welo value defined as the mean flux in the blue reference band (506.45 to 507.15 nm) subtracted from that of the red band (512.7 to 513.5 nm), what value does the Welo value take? 7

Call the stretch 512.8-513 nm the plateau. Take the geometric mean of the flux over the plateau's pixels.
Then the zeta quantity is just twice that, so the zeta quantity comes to 97.3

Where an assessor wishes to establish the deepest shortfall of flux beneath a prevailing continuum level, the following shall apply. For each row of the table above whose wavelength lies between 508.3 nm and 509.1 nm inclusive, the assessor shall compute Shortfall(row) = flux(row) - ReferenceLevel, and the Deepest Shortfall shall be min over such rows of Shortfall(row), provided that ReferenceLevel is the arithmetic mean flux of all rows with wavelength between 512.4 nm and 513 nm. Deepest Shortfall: -11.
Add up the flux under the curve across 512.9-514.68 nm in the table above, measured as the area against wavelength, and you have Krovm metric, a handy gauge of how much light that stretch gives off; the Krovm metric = 87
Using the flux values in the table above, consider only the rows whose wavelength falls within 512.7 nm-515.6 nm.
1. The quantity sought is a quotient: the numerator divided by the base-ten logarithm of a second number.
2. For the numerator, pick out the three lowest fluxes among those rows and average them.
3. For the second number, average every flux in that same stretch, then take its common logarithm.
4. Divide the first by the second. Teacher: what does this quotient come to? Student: 26.2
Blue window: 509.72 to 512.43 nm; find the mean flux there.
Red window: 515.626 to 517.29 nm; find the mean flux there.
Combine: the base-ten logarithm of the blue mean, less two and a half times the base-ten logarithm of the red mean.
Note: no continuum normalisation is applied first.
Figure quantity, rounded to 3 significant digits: -2.46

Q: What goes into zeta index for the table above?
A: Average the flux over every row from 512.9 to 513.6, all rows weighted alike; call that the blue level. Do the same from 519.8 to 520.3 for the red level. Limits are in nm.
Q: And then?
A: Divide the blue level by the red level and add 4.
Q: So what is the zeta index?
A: 4.99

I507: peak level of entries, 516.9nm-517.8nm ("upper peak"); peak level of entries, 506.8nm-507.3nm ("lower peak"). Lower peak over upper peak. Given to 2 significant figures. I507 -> 0.96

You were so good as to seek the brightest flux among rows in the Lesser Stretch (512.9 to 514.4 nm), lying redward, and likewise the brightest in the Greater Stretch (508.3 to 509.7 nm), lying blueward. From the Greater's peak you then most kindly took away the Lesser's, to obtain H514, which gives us -5.0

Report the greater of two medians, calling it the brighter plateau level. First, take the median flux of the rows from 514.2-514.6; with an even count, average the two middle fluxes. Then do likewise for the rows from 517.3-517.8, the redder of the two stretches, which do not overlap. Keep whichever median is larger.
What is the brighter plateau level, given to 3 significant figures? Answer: 47.0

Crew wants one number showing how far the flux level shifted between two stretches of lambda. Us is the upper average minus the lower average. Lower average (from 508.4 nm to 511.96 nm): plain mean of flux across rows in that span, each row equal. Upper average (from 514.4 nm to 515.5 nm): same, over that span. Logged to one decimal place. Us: 5.0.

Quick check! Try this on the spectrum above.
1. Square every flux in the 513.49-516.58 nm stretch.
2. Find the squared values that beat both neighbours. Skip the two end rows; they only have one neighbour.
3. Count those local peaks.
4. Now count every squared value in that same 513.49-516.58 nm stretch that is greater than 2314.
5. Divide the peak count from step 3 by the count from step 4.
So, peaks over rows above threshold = 0.89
